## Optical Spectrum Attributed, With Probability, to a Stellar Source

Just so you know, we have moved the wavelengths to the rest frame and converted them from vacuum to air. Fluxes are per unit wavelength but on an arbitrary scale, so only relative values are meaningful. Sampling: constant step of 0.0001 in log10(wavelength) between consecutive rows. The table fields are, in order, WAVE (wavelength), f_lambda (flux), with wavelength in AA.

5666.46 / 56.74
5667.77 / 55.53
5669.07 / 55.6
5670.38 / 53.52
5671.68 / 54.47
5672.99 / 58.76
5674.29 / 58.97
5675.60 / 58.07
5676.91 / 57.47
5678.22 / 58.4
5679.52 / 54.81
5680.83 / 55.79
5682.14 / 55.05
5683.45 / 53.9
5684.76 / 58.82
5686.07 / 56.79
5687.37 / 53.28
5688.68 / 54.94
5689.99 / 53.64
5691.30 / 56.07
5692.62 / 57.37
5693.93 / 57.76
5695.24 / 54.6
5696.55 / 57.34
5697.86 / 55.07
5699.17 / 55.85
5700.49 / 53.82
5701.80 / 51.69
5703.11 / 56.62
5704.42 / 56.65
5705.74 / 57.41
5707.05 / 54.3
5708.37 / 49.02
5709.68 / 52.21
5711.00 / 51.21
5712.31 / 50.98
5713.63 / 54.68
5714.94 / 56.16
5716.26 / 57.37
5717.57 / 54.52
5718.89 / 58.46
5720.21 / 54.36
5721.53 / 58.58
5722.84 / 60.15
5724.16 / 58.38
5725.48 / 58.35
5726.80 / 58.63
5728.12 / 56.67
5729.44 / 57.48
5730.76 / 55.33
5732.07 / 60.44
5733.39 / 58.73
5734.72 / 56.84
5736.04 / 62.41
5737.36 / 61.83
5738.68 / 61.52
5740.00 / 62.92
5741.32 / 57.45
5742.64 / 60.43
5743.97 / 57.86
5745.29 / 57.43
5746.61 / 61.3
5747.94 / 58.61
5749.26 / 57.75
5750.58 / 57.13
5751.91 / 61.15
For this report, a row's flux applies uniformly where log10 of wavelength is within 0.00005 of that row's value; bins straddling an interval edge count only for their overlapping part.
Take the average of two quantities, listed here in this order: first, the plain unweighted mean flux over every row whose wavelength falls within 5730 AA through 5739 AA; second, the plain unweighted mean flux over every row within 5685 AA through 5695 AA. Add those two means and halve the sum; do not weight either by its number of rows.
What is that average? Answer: 57.6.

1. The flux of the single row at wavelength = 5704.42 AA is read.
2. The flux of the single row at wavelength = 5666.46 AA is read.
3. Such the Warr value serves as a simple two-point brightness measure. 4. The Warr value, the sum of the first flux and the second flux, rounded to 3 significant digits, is 113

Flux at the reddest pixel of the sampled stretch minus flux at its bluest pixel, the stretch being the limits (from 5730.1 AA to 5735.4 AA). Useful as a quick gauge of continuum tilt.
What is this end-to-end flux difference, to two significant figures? 1.5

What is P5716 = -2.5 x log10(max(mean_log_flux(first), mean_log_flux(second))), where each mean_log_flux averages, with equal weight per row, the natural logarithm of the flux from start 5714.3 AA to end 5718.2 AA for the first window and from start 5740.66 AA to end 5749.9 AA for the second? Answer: -1.52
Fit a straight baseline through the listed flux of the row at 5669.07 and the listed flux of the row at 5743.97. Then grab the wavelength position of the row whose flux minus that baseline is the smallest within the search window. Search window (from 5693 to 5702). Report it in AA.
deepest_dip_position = 5701.80 AA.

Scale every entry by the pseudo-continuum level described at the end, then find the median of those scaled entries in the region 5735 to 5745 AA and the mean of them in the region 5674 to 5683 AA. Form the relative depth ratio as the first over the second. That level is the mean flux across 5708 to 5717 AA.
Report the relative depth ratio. 1.08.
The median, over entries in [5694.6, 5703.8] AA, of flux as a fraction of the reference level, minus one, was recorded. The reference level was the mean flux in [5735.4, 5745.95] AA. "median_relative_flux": -0.09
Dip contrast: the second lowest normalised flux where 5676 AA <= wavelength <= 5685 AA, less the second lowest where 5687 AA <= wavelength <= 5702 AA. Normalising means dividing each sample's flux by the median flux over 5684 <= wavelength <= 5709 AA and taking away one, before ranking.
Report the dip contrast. 0.03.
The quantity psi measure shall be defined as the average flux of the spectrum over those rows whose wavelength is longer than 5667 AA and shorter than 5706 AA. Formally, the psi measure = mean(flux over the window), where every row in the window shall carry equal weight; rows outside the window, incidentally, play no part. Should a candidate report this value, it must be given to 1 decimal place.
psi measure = 55.9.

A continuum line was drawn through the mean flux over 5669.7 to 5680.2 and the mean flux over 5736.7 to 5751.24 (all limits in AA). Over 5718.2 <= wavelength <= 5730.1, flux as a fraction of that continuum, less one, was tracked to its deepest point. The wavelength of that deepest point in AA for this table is 5720.21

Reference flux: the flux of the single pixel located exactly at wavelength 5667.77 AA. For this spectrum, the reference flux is 55.53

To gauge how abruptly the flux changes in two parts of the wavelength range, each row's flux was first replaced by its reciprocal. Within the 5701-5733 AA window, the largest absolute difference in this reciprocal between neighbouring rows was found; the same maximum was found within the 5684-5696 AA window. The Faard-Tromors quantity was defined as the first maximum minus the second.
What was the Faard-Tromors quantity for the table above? 0.0008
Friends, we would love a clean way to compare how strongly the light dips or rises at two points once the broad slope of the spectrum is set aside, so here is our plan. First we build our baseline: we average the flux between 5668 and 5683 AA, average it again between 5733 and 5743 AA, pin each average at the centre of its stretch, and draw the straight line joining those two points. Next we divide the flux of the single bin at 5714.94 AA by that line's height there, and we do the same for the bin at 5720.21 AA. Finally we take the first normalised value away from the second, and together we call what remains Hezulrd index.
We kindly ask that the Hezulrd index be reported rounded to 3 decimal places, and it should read -0.036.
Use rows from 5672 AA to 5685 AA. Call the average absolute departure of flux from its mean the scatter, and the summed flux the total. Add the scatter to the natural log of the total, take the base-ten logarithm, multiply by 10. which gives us 9.05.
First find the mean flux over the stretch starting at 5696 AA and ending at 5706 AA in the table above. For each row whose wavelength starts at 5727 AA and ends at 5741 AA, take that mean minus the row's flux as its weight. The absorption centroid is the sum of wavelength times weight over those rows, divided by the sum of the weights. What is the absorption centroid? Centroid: 5736.1 AA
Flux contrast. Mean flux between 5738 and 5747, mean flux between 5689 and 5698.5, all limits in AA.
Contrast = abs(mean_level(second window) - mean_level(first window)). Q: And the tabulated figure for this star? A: 3.9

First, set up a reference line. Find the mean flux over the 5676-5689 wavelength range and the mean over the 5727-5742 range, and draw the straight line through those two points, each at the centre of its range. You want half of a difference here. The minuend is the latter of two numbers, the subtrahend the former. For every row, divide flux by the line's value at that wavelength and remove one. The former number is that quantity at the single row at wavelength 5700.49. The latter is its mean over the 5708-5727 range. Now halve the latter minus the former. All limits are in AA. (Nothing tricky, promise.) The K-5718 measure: 0.01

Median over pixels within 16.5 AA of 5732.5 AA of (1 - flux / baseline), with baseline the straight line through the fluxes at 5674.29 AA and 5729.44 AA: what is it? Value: -0.01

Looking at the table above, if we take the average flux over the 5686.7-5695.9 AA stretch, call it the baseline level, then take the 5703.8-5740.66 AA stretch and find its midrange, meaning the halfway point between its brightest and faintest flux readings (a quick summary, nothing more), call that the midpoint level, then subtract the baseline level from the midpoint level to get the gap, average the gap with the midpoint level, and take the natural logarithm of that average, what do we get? 3.34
